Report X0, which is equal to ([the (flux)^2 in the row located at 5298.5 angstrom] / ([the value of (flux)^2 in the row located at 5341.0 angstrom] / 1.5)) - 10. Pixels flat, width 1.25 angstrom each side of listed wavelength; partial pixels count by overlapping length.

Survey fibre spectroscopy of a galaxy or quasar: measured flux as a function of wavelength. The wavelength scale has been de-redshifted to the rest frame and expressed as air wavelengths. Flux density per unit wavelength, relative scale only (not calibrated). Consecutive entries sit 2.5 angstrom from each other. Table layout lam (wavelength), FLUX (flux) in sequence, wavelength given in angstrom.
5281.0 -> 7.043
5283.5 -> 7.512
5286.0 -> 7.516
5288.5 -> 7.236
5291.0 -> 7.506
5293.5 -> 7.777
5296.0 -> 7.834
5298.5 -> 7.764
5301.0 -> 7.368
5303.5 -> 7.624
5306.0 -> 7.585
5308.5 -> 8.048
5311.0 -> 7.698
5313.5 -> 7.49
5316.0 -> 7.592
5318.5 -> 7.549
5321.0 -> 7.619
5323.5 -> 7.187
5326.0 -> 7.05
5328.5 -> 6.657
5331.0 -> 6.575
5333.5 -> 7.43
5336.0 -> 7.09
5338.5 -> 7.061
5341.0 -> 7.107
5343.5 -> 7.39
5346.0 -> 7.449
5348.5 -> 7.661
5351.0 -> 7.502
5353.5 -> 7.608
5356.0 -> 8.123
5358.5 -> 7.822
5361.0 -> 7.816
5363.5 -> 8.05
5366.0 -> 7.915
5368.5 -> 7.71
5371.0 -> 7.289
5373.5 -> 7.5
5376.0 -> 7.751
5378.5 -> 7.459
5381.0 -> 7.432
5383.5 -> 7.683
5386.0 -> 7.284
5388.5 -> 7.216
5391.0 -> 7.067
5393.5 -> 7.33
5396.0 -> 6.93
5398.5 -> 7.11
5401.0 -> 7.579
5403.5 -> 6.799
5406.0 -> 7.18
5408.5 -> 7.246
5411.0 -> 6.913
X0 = -8.21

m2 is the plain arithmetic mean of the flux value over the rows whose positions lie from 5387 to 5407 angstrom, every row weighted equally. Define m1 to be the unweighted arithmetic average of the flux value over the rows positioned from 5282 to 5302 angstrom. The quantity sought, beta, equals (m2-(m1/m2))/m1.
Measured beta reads 0.806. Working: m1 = 7.56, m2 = 7.2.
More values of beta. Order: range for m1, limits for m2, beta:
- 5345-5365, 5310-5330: 0.813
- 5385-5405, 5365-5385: 0.928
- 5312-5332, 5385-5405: 0.853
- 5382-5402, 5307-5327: 0.902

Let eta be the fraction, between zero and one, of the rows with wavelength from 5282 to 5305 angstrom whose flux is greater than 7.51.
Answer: 0.67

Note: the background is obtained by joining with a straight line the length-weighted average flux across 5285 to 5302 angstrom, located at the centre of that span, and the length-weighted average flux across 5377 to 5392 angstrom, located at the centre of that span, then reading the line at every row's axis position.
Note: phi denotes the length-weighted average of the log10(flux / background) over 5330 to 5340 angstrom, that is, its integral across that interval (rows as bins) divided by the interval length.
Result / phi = -0.03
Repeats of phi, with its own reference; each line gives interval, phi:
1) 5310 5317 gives 0.00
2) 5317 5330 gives -0.02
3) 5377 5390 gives 0.00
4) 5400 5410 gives -0.01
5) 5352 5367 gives 0.03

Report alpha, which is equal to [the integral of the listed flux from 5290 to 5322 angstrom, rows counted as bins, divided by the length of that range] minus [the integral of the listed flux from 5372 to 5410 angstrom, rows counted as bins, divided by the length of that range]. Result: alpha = 0.35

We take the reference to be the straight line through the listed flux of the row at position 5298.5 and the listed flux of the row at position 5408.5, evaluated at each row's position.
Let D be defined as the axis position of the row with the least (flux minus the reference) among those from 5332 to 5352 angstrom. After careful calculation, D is 5338.5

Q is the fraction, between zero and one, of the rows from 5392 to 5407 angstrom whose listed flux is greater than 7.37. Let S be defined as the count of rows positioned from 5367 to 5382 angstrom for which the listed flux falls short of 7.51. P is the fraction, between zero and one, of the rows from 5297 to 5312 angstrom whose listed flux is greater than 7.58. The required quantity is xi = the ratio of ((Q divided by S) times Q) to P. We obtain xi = 0.0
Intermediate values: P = 0.83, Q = 0.17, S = 4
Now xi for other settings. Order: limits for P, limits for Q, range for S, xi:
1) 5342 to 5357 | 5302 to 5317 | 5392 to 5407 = 0.4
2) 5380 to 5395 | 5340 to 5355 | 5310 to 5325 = 2.1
